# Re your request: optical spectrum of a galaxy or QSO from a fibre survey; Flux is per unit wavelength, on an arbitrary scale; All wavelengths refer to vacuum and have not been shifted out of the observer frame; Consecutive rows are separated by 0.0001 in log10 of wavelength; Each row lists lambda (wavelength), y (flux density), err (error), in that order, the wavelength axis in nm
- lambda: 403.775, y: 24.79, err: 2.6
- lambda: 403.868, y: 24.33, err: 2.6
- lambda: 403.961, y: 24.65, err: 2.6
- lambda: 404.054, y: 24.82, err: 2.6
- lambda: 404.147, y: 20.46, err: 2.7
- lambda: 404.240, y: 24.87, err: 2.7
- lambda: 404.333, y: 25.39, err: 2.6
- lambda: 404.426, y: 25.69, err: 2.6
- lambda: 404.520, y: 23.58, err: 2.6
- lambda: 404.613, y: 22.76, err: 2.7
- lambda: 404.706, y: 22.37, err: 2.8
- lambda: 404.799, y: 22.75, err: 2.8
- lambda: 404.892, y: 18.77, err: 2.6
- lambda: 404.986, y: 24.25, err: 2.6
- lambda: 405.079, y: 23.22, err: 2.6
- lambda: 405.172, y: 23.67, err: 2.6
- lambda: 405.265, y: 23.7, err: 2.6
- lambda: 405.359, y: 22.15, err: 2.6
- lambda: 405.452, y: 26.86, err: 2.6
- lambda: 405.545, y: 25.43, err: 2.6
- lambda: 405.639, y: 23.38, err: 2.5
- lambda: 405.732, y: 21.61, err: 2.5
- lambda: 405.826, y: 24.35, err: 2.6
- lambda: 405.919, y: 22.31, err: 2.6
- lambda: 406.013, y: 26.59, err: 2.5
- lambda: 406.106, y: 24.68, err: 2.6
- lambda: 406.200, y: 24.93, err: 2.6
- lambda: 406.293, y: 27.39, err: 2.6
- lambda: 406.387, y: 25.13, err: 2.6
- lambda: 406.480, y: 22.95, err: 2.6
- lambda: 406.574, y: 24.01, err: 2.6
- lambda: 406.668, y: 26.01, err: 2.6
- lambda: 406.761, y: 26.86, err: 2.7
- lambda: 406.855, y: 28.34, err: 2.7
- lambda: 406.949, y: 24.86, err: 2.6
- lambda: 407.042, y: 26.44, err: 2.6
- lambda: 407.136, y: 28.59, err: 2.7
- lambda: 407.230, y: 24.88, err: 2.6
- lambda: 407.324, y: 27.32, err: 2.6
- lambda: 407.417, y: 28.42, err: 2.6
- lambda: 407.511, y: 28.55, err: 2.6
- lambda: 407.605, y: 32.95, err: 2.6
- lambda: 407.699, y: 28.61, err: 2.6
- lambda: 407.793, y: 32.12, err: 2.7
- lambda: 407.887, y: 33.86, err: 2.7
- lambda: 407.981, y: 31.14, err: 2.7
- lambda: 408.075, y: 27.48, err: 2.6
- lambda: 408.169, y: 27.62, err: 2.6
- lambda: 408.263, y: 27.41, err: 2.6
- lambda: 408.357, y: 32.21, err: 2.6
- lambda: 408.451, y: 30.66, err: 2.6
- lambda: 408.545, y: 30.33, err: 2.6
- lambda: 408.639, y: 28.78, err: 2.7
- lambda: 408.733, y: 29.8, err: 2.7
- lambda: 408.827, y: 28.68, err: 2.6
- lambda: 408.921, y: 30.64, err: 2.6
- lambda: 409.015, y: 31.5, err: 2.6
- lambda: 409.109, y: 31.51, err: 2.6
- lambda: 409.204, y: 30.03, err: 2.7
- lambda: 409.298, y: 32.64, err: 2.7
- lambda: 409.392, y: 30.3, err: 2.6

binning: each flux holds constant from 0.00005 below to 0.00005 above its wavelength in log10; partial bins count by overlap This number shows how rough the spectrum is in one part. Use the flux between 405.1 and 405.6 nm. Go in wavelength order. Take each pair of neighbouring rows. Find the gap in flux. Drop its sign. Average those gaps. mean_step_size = 1.9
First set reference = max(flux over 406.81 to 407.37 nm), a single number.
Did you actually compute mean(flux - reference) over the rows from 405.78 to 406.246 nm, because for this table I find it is -4.0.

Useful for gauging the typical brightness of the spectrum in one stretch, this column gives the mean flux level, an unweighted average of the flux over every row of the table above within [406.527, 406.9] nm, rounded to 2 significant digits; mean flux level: 26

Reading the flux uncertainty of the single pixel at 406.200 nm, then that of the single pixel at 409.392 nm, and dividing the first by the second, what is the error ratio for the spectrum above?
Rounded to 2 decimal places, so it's 1.00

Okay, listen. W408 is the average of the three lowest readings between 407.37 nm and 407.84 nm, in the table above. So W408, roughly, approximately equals 28.5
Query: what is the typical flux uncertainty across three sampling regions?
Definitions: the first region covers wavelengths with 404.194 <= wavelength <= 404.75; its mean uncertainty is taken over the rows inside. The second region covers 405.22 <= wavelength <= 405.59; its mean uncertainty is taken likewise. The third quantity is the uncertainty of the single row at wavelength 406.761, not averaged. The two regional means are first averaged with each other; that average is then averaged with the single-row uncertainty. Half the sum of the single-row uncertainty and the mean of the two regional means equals 2.67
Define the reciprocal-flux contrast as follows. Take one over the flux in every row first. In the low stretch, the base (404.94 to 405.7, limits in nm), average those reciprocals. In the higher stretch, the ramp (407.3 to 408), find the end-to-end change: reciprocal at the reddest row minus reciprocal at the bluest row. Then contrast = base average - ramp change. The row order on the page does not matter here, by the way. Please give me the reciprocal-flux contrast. 0.046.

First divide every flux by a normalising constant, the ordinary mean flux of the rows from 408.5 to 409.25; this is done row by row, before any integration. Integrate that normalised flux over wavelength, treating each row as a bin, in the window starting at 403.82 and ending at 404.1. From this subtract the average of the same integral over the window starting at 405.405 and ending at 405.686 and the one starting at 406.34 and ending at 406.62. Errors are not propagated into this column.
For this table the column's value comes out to -0.001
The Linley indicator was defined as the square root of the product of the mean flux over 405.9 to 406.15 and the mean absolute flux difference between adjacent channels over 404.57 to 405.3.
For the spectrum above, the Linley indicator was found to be 6.4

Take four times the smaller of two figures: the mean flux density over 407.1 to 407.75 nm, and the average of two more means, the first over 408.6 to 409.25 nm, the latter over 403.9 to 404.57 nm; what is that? 108.7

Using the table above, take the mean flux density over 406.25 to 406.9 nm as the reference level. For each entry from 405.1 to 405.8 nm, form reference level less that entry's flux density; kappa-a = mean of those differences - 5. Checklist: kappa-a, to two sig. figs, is -3.0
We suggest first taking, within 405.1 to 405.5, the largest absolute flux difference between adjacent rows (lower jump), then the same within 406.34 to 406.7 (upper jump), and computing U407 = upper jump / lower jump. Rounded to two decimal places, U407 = 0.46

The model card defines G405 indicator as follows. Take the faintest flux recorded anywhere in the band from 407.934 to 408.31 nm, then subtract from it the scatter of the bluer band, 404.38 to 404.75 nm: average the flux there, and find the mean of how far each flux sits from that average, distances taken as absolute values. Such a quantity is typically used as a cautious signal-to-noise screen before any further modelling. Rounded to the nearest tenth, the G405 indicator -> 26.4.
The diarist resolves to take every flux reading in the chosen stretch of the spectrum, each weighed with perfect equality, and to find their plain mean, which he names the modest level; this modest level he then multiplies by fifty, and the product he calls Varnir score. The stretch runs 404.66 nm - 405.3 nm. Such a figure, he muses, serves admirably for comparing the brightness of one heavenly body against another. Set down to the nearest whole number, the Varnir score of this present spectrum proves 1134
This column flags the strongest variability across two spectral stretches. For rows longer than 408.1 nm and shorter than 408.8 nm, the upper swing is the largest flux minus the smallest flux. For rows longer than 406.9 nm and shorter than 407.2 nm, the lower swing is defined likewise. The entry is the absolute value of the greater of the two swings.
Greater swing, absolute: 4.8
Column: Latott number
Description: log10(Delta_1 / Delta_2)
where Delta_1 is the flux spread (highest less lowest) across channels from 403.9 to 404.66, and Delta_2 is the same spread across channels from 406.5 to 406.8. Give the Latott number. 0.26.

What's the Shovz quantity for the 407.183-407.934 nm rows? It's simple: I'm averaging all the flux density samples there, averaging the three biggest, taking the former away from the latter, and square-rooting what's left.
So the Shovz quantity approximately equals 1.84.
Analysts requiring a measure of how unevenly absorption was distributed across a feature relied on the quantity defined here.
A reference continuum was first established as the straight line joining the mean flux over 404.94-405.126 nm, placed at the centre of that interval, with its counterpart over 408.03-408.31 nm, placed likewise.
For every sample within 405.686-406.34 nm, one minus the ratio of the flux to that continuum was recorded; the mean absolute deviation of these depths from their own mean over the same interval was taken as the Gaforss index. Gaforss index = 0.055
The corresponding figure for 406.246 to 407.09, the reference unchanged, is 0.050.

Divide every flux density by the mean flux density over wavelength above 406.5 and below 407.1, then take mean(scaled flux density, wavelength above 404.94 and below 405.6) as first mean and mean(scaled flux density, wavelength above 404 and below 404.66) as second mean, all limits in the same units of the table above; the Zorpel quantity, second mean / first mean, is 0.99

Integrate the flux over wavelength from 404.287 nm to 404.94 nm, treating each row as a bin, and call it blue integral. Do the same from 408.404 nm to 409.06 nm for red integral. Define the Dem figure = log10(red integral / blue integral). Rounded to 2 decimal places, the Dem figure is 0.12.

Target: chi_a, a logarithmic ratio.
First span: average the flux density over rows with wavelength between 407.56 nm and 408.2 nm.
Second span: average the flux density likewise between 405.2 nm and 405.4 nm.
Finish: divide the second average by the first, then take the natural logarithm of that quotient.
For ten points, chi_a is -0.29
